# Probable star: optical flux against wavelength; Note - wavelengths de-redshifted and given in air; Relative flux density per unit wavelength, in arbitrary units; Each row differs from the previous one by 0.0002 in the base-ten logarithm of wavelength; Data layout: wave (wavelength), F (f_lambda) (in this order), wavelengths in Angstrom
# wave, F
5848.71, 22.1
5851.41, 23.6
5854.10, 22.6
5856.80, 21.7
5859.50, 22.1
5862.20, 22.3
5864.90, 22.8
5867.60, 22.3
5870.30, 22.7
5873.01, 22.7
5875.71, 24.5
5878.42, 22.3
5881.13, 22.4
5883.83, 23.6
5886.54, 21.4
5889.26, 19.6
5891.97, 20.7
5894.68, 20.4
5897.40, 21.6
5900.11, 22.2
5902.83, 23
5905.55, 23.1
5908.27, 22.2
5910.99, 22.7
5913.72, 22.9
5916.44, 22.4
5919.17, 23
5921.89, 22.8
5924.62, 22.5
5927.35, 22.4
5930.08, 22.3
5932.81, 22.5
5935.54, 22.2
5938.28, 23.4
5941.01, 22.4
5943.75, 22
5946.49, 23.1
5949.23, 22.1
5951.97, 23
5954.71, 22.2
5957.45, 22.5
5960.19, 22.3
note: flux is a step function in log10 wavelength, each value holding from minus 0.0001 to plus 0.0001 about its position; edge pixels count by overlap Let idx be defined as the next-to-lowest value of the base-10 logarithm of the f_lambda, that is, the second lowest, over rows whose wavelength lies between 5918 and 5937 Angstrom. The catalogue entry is 1.35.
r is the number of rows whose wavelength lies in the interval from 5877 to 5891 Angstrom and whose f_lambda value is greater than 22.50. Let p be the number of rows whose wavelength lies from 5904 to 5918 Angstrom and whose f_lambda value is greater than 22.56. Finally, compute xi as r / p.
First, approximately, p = 3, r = 1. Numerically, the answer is 0.3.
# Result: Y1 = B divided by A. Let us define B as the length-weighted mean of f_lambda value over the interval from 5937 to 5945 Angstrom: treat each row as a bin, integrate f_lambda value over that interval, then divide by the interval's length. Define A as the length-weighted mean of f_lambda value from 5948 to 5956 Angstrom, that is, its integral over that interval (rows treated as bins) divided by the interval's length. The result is 1.007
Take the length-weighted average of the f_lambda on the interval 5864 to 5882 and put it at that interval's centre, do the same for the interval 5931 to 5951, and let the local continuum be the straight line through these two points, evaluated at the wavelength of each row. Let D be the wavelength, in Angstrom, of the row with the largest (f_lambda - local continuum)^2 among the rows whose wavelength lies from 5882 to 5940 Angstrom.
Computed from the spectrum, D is 5889.26 Angstrom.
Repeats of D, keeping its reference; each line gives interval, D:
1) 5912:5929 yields 5919.17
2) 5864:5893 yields 5889.26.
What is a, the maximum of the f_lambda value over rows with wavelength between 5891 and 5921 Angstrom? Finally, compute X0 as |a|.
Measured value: 23.1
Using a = 23.1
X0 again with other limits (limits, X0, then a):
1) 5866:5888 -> 24.5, 24.5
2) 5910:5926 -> 23.0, 23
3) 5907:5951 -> 23.4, 23.4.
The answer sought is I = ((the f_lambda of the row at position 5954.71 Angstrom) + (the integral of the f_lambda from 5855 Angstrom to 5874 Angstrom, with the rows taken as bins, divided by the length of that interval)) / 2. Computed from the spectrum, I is 22.3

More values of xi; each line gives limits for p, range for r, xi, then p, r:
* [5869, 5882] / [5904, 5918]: 1.0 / 3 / 3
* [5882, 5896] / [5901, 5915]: 4.0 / 1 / 4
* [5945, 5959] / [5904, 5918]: 1.5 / 2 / 3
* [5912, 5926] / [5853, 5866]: 0.7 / 3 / 2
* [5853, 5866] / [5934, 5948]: 1.0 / 2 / 2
